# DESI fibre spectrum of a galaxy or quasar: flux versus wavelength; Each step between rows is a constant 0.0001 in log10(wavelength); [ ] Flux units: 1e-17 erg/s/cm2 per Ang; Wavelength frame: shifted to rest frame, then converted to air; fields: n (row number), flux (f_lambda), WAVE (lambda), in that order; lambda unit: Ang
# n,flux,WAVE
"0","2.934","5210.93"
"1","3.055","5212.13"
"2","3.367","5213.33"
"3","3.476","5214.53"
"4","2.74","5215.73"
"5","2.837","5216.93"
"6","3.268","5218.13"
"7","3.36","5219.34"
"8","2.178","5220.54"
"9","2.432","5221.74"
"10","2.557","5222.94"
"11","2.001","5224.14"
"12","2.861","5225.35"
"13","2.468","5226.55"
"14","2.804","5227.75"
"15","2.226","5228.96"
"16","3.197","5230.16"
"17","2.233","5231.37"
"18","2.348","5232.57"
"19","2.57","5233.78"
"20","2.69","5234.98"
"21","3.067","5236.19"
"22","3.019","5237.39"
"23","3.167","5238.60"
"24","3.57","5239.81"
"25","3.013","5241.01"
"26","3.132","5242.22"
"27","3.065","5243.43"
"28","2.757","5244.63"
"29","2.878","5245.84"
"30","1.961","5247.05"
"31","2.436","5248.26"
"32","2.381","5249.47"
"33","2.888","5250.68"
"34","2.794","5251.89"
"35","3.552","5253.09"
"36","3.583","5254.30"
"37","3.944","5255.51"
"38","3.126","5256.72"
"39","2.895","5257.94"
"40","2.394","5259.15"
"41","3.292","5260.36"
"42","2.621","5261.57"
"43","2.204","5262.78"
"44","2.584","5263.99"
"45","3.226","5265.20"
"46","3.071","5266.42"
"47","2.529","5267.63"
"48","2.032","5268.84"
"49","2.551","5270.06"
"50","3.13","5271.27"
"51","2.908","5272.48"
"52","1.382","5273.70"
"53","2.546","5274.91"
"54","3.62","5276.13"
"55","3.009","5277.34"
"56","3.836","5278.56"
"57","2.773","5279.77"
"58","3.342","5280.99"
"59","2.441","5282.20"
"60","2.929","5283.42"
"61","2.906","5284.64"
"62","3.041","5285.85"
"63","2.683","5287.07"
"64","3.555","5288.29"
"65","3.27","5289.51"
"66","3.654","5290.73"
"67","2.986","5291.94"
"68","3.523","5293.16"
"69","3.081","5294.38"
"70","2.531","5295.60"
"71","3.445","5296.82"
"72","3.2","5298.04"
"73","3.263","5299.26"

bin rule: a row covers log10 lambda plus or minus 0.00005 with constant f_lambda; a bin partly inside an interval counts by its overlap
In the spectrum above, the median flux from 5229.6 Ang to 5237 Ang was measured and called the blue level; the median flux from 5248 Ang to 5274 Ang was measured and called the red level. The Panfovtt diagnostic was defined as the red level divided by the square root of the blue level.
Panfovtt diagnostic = 1.75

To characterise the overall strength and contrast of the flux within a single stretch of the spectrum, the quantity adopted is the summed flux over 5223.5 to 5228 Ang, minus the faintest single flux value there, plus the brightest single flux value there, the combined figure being 11.0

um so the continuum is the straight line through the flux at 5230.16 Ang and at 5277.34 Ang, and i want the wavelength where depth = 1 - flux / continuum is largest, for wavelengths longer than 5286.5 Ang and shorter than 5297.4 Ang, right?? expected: 5295.60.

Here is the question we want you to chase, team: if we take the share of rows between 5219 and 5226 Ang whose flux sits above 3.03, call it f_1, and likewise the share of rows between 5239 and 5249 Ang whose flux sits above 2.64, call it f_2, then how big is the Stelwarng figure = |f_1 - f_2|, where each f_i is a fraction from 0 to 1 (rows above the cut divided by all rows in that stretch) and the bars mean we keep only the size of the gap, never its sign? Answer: 0.58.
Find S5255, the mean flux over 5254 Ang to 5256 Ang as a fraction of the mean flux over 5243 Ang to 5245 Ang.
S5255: 1.3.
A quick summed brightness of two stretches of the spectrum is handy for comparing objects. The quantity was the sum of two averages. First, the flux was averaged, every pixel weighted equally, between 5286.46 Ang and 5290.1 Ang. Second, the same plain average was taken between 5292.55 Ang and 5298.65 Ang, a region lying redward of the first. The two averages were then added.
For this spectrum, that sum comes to 6.3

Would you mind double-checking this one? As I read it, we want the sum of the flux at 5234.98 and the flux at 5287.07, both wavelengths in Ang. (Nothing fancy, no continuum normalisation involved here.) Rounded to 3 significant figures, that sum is 5.37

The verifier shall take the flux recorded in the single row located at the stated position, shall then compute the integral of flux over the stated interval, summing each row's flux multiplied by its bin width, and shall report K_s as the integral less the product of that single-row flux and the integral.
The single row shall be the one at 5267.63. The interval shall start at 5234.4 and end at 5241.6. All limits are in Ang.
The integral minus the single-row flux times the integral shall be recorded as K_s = -34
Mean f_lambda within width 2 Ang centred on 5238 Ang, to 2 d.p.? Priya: 3.09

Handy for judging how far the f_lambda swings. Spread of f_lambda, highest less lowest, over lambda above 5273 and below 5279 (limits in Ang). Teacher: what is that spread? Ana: 2.5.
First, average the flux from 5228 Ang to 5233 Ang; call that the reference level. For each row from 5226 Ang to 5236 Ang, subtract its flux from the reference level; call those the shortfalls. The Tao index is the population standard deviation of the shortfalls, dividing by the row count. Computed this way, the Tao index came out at 0.31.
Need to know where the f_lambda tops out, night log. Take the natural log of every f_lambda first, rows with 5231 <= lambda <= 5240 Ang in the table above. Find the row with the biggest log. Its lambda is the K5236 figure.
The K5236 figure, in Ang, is 5239.81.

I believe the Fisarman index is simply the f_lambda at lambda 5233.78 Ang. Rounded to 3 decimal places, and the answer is 2.570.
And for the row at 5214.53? 3.476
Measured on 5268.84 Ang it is 2.032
